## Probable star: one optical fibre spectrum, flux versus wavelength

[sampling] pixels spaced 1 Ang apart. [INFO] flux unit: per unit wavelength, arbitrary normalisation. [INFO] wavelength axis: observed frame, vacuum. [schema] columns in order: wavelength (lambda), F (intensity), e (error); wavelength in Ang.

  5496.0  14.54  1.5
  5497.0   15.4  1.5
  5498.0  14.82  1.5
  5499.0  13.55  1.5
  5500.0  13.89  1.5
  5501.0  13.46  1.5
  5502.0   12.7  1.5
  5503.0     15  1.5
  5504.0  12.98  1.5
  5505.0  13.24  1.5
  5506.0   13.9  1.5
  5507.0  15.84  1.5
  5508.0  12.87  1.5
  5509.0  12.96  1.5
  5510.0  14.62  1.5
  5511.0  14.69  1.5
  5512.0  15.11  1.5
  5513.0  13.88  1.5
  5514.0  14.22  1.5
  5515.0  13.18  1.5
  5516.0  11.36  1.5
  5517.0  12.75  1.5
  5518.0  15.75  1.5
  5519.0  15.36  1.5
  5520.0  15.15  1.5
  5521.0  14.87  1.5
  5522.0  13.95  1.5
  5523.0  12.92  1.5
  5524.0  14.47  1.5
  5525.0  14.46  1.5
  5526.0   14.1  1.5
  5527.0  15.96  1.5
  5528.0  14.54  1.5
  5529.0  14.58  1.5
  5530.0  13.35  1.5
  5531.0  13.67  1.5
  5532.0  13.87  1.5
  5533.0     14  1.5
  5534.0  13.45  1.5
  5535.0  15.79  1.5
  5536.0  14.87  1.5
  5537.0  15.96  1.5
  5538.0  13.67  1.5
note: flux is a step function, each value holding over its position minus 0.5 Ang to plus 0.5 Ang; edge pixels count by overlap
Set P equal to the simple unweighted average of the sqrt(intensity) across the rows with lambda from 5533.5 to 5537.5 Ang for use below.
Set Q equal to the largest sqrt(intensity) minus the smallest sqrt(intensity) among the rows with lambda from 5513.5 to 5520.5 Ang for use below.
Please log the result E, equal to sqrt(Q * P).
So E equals 1.522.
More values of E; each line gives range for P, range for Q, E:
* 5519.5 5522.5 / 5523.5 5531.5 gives 1.143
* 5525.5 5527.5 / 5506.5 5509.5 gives 1.233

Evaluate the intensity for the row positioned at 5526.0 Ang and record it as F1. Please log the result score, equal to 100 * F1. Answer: 1410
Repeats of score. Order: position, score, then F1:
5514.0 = 1422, 14.22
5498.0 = 1482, 14.82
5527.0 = 1596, 15.96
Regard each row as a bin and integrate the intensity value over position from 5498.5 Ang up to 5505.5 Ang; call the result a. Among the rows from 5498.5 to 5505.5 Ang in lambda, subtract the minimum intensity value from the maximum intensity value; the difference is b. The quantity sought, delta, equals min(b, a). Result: 2.3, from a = 95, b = 2.30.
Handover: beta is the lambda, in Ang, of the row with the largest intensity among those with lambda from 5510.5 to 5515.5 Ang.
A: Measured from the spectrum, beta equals 5512.0 Ang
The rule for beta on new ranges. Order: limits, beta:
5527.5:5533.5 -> 5529.0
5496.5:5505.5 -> 5497.0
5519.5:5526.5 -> 5520.0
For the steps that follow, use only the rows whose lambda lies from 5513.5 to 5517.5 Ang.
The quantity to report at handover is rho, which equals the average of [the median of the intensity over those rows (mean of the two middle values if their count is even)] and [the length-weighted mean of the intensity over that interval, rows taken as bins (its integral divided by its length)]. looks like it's 12.9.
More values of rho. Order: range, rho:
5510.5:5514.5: 14.5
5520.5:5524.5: 14.1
